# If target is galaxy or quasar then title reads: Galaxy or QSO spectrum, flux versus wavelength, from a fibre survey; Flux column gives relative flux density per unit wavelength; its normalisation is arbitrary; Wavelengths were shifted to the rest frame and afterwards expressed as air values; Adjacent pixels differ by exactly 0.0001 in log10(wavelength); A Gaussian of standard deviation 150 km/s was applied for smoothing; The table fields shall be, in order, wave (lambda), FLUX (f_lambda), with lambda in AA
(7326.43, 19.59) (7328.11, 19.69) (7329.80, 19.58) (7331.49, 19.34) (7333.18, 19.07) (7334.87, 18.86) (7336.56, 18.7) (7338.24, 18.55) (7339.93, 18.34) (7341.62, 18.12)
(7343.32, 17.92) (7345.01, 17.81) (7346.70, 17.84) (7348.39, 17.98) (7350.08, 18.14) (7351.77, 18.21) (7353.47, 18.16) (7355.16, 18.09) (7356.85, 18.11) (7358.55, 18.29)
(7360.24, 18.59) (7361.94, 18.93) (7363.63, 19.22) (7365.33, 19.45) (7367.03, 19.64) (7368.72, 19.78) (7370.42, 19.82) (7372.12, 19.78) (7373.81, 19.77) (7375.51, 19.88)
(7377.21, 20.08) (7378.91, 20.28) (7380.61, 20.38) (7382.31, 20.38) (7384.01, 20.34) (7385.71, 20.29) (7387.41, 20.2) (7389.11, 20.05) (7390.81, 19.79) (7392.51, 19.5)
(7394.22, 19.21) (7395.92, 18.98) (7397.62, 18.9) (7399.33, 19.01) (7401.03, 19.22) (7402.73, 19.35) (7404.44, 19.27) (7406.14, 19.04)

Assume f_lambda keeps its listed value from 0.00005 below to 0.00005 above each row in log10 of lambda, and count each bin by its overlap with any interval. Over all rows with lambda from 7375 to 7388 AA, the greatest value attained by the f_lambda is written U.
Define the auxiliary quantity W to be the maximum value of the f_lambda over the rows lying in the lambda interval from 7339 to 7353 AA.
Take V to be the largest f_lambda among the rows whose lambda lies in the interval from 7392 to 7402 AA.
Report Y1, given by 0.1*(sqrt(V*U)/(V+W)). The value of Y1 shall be 0.053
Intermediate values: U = 20.38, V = 19.5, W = 18.34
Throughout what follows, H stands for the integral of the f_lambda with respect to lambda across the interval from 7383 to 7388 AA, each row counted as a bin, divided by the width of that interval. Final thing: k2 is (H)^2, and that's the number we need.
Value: 412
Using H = 20.3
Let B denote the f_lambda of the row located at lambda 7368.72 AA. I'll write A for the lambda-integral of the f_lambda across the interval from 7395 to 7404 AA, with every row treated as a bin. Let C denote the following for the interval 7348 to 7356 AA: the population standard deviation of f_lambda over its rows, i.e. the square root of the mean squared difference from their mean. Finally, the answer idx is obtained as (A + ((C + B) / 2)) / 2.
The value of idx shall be 91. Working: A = 172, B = 19.78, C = 0.08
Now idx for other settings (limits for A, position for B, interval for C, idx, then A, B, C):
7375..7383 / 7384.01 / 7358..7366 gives 86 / 162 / 20.34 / 0.42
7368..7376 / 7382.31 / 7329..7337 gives 84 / 158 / 20.38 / 0.32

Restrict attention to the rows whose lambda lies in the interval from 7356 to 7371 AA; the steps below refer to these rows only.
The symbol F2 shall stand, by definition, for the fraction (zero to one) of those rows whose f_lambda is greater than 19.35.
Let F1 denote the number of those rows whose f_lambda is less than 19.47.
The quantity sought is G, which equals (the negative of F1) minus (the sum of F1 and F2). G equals -12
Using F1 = 6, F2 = 0.4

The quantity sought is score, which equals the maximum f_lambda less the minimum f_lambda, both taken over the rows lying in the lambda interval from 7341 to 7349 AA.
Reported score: 0.31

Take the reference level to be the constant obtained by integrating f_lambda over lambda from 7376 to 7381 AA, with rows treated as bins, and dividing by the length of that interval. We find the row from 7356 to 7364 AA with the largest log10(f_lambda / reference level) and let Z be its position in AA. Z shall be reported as 7363.63 AA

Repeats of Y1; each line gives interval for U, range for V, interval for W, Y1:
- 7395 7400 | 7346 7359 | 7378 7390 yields 0.048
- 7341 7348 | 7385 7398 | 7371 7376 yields 0.048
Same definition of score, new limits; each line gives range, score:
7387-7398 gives 1.30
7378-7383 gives 0.10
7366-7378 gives 0.44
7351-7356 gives 0.12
